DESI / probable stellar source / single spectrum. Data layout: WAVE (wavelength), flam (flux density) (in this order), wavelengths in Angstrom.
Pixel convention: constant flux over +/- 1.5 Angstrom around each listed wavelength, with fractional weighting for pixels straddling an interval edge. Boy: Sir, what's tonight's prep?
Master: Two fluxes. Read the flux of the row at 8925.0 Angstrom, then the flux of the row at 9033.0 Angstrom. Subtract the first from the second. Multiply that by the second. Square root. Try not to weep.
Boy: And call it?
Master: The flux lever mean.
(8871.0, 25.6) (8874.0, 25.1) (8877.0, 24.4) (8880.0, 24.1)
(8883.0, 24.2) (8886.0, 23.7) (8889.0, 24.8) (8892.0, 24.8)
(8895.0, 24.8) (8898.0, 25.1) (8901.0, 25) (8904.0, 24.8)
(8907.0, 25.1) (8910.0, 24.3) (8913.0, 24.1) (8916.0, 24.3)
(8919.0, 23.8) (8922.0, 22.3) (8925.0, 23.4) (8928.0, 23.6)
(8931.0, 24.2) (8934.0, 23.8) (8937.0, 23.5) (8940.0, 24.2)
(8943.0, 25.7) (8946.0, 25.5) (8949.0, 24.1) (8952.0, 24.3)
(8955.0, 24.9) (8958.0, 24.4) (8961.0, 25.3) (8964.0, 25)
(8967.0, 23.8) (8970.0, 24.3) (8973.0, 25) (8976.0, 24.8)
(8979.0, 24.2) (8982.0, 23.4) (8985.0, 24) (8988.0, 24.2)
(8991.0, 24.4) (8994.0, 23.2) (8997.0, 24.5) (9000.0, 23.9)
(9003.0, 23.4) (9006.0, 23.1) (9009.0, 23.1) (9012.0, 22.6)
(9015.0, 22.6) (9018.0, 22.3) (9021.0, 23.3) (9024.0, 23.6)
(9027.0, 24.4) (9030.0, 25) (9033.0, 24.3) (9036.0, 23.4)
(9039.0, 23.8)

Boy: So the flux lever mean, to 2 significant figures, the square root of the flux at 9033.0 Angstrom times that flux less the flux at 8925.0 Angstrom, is 4.7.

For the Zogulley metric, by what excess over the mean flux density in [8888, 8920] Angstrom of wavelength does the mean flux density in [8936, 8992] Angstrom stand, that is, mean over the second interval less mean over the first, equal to -0.2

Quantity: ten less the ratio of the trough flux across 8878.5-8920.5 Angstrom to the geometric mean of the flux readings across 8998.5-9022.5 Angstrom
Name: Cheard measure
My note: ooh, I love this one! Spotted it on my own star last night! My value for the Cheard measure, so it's 8.97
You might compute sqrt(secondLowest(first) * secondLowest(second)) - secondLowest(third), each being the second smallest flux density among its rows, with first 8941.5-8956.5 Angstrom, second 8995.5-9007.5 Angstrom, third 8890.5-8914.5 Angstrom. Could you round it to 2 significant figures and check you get -0.45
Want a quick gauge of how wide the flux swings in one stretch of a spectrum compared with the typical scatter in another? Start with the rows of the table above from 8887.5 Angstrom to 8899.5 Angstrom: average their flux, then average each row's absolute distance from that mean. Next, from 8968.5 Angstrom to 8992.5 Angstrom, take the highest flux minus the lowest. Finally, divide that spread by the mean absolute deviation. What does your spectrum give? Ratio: 14.2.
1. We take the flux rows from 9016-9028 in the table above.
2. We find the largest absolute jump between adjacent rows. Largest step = 1.00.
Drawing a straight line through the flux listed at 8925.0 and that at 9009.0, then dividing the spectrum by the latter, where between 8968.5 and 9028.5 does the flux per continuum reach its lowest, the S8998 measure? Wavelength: 9018.0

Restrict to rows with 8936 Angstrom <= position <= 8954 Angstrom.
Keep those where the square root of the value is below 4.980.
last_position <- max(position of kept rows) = 8952.0 Angstrom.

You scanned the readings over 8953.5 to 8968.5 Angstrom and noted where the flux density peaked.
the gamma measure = 8961.0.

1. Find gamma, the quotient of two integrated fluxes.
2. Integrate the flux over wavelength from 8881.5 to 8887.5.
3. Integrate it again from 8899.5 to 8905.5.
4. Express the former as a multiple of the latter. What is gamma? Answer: 0.96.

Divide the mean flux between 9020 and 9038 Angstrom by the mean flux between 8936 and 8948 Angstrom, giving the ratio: 0.97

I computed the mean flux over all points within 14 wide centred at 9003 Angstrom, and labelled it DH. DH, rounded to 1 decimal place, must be 23.6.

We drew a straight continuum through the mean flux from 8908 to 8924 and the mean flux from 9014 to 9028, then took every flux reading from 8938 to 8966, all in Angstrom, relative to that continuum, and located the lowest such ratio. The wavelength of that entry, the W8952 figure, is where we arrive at 8949.0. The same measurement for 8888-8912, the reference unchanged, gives 8910.0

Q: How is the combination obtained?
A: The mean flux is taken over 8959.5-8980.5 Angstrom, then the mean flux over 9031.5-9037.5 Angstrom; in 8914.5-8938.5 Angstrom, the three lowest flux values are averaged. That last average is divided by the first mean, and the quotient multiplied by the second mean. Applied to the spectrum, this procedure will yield 22.3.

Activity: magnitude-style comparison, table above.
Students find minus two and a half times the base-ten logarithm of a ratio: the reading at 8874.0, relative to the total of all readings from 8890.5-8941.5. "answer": 3.04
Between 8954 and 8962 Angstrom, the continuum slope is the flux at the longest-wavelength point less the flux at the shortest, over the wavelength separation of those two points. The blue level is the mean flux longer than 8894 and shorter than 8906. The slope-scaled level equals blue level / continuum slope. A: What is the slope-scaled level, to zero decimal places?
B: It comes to 374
